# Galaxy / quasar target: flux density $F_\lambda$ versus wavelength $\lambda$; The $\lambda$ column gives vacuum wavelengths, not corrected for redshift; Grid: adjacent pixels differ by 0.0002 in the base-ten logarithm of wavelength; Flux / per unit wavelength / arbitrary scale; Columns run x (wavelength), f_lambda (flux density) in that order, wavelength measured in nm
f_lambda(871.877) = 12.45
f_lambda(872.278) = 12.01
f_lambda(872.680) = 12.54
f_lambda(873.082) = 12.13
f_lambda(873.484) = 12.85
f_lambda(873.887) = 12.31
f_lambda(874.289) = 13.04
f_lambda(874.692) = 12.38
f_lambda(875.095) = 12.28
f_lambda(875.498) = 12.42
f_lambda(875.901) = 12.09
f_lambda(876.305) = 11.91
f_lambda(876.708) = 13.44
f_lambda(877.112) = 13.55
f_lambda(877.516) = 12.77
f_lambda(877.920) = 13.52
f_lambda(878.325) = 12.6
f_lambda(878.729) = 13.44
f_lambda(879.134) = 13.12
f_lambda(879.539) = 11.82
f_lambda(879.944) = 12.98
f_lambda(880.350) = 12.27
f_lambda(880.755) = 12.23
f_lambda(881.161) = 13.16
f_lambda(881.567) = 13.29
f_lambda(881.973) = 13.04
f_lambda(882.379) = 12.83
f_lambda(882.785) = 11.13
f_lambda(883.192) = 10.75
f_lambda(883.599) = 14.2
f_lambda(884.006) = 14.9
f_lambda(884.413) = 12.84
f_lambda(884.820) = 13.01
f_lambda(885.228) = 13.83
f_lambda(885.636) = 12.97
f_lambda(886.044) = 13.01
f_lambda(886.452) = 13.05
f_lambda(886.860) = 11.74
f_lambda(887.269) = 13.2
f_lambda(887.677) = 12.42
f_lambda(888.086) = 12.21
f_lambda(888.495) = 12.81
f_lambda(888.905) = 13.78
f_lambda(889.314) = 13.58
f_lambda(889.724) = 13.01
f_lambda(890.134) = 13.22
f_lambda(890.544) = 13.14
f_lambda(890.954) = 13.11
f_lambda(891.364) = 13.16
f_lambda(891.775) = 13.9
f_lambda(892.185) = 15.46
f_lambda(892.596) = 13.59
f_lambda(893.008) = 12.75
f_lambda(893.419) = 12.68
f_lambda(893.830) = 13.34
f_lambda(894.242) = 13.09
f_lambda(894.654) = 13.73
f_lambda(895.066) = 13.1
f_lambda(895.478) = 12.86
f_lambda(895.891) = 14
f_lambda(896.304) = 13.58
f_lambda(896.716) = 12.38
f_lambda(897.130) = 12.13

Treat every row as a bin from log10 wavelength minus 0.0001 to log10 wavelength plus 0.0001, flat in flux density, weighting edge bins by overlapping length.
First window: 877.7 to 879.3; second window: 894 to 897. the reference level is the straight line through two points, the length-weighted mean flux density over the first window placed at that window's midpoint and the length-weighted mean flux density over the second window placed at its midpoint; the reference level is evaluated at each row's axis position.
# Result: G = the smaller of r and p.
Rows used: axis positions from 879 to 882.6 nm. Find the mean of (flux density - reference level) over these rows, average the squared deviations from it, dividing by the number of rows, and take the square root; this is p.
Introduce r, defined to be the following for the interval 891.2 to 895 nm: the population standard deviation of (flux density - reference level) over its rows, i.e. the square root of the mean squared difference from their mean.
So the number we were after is 0.48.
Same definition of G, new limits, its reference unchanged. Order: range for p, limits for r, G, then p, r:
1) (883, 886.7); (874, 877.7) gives 0.55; 1.08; 0.55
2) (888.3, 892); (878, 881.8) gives 0.35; 0.35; 0.53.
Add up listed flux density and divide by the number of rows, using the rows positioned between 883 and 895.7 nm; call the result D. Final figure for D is 13.18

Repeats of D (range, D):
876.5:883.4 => 12.70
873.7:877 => 12.48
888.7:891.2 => 13.31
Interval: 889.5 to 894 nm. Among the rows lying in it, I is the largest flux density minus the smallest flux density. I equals 2.8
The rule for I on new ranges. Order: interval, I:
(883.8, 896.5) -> 3.7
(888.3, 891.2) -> 1.0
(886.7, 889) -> 2.0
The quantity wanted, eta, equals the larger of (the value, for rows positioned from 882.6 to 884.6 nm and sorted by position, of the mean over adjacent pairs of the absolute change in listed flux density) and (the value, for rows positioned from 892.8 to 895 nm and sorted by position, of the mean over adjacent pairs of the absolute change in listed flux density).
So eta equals 1.65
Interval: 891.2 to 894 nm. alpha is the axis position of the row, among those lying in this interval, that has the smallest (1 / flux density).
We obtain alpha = 892.185 nm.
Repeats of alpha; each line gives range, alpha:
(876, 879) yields 877.112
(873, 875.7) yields 874.289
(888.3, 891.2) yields 888.905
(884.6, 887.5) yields 885.228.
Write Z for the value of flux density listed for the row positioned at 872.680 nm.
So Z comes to 12.54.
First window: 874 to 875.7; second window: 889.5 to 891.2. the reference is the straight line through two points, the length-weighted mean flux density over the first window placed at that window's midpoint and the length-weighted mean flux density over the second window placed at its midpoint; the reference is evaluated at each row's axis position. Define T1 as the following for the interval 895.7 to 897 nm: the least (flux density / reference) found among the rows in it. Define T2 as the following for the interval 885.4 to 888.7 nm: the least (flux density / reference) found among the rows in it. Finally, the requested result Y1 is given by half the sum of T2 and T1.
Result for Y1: 0.915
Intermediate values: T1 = 0.926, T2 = 0.90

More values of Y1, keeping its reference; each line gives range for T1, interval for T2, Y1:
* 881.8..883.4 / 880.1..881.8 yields 0.898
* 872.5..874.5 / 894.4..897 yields 0.950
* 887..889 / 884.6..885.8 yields 0.969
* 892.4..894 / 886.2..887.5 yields 0.930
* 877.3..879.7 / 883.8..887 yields 0.917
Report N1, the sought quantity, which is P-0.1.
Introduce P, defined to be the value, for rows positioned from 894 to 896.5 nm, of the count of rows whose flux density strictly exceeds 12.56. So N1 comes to 5.9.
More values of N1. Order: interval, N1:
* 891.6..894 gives 5.9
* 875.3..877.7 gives 2.9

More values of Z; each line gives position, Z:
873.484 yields 12.85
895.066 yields 13.1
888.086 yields 12.21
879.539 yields 11.82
